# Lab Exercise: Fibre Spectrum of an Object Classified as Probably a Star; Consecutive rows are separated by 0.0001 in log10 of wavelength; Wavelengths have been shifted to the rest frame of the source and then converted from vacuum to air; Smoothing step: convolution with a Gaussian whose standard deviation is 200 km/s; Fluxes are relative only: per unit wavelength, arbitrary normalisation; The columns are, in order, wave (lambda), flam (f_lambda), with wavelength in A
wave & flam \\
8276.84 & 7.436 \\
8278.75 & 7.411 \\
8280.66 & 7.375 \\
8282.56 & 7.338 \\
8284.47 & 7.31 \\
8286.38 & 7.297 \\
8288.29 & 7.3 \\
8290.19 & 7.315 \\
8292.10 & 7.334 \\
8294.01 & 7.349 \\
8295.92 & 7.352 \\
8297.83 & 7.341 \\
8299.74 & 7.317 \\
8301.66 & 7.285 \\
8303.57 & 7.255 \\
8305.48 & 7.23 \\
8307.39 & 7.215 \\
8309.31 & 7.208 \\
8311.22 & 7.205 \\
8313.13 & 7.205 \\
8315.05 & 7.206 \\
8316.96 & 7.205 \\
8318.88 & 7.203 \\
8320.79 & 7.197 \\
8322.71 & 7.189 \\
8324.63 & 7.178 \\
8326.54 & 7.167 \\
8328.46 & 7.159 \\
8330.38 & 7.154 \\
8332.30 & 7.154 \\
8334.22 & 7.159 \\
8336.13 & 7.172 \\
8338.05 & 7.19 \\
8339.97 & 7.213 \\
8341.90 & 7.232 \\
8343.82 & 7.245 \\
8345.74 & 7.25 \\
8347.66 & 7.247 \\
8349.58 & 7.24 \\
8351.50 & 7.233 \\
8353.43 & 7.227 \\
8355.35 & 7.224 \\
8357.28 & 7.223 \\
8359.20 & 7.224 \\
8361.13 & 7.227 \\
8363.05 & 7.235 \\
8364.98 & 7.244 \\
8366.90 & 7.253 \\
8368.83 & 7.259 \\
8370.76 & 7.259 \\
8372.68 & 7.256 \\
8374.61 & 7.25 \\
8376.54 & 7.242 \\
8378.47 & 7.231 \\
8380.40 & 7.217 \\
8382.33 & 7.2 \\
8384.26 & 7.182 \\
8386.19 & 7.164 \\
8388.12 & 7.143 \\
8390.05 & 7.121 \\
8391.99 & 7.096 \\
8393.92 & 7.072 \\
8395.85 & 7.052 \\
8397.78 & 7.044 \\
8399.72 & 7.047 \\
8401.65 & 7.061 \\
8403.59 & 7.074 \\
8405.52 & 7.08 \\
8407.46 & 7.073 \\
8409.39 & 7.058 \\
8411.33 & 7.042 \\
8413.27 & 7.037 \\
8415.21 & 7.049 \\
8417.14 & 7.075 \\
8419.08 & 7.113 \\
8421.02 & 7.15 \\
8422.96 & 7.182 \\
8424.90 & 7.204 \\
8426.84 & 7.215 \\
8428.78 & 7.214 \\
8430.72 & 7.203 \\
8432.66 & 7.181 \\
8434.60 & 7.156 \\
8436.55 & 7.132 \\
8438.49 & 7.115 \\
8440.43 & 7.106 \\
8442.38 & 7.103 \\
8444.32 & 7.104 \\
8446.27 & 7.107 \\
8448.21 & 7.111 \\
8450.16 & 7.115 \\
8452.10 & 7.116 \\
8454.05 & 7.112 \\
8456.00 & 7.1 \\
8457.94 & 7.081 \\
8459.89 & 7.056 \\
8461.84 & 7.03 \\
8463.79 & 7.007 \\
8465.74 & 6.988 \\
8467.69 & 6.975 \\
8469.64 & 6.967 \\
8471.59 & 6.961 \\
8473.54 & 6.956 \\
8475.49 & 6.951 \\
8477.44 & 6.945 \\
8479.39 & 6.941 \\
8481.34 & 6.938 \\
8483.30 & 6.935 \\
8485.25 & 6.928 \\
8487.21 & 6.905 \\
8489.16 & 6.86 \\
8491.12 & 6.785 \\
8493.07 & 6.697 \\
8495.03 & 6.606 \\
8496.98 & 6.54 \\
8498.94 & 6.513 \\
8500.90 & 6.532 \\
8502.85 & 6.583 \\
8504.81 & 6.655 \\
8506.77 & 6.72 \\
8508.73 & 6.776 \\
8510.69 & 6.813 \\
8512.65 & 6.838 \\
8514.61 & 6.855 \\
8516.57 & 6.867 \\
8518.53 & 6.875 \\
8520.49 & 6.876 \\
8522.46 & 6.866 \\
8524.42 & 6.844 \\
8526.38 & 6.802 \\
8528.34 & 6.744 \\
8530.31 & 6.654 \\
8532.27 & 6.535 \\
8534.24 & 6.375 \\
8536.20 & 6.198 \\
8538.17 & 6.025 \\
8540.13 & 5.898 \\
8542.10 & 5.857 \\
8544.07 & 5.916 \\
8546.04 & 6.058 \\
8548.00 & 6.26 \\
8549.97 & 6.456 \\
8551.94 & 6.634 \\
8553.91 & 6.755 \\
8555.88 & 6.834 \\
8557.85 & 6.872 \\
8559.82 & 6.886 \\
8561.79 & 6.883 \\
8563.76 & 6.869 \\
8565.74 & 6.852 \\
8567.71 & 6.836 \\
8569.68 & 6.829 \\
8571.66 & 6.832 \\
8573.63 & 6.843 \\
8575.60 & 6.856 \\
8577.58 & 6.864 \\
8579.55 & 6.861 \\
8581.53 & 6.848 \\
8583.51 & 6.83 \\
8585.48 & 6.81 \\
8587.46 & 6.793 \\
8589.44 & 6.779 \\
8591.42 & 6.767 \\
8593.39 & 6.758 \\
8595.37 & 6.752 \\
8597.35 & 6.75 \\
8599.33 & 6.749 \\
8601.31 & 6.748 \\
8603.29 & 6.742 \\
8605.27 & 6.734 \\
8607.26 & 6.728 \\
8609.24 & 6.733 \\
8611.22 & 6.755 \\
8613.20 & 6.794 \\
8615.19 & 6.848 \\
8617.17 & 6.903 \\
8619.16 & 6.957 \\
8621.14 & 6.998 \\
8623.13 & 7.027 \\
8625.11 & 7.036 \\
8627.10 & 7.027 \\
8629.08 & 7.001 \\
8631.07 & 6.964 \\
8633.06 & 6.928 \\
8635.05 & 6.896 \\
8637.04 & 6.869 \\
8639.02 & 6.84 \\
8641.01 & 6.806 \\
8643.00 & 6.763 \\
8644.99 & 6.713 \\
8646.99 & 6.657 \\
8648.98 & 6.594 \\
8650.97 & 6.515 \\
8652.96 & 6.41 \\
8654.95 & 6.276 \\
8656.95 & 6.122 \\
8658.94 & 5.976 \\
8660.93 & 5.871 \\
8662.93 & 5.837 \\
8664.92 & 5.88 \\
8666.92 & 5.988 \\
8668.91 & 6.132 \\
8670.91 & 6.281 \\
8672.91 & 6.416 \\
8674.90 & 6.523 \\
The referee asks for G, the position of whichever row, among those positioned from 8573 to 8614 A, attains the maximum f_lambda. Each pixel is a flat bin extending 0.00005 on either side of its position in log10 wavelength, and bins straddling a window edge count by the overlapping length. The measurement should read 8577.58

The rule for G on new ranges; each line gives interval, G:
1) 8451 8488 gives 8452.10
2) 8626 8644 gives 8627.10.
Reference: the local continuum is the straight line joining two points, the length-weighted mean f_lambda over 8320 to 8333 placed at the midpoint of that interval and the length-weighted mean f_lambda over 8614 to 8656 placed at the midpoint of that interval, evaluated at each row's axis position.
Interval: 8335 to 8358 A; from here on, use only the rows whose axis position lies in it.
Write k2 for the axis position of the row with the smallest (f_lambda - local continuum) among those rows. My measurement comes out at 8336.13 A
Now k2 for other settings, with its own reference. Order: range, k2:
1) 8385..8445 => 8397.78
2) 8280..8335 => 8330.38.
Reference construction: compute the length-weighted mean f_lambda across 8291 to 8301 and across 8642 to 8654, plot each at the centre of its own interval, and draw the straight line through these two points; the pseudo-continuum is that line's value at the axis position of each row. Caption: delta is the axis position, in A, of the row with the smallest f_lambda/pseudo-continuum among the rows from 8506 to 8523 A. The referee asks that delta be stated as 8506.77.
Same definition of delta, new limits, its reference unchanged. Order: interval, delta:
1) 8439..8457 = 8440.43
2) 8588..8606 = 8595.37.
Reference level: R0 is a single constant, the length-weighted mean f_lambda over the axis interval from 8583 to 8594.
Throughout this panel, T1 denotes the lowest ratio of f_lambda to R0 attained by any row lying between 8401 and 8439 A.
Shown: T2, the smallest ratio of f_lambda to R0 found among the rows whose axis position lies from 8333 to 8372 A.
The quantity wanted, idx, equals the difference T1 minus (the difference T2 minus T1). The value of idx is 1.02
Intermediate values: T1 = 1.04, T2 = 1.05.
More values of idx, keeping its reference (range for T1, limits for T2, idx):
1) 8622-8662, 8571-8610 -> 0.74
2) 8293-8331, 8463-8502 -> 1.15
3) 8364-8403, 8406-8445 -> 1.04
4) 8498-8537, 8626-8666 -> 0.97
